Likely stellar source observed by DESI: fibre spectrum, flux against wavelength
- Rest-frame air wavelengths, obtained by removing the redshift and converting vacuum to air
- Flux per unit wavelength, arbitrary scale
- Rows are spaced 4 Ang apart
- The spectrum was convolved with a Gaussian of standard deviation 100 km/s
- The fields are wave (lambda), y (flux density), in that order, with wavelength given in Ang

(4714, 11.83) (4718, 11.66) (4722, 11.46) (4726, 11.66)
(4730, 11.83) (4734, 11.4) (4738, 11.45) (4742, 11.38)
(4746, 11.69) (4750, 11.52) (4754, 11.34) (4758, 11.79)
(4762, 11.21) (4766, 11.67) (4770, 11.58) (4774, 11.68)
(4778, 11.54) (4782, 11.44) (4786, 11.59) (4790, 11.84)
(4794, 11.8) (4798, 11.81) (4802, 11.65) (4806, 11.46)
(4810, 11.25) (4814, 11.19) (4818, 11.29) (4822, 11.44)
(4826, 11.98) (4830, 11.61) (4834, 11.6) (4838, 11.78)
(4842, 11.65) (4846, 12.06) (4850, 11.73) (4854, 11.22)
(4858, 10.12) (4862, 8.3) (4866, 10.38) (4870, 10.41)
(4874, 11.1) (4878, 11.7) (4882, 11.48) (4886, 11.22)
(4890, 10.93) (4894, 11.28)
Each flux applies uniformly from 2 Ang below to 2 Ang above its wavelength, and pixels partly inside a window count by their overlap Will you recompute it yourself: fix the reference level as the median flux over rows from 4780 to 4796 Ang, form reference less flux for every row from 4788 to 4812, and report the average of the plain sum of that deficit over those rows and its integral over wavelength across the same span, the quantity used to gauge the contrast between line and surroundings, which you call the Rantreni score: 0.9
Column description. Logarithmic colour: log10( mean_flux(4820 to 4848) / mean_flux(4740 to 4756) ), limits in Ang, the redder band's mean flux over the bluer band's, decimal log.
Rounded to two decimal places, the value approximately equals 0.01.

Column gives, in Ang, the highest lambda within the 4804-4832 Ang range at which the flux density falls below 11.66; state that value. 4830 Ang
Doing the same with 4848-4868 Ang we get 4866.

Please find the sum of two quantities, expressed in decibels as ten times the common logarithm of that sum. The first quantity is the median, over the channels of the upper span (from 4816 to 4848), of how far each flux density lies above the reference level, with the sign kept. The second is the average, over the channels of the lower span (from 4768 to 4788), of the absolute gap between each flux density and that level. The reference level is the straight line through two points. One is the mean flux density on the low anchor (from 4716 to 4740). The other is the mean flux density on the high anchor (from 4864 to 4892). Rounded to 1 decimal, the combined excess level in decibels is -2.1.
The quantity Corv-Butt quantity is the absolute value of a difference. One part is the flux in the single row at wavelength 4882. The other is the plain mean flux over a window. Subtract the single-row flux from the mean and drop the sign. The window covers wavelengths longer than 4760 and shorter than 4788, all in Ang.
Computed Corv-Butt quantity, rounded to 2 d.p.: 0.05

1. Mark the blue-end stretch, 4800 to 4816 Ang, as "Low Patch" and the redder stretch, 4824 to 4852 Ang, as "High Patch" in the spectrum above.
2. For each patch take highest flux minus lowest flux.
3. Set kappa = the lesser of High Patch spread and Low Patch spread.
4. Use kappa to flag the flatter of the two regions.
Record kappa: 0.5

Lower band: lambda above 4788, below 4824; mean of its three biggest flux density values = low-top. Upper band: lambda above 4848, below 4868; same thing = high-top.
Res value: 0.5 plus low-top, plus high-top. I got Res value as 23.43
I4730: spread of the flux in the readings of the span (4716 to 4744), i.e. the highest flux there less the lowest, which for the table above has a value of 0.45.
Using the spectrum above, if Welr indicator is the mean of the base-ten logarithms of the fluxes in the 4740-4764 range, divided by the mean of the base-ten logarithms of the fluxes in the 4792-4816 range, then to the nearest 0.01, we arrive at 1.00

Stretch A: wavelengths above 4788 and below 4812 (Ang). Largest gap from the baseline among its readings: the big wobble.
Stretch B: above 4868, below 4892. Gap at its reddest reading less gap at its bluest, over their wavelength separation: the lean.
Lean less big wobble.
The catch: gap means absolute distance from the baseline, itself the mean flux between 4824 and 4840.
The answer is -0.52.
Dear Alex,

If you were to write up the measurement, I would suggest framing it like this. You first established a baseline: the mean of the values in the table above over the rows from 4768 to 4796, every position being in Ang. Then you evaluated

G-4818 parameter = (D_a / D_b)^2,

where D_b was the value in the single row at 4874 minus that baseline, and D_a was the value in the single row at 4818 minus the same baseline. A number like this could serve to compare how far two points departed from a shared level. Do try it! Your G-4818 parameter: 0.42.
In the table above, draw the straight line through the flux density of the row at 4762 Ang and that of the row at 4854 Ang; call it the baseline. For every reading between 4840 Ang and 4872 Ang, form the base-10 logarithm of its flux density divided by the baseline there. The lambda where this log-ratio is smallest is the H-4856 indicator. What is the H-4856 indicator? 4862 Ang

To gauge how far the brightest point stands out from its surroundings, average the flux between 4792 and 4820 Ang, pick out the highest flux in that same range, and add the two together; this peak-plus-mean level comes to 23.3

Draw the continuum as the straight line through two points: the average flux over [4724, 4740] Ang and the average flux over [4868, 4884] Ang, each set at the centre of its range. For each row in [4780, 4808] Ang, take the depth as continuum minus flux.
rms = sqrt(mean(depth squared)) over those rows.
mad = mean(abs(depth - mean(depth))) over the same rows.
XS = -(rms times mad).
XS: -0.042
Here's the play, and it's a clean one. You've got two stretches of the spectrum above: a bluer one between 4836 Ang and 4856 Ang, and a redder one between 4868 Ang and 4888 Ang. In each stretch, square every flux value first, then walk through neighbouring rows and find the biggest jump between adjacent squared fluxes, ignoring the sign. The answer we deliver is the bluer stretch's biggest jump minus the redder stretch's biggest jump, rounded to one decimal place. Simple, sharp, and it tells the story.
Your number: -3.1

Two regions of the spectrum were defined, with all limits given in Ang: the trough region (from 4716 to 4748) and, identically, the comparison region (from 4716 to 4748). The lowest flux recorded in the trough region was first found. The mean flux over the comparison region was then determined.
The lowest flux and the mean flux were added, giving 22.9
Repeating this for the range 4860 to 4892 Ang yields 19.0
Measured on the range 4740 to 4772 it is 22.7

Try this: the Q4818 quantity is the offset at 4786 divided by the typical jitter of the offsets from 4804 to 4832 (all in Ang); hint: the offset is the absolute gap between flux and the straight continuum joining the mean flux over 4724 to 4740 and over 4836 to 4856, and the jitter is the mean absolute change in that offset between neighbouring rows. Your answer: 0.31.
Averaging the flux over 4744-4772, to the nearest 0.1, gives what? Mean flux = 11.5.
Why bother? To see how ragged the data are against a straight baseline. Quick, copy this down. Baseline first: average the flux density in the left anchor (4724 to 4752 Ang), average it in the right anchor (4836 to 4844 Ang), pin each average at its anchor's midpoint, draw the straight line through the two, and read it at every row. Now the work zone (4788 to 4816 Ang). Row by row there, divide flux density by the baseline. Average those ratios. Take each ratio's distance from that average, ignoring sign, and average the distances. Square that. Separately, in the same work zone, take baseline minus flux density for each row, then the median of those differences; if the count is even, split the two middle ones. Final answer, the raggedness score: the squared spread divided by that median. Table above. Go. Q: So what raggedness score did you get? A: 0.056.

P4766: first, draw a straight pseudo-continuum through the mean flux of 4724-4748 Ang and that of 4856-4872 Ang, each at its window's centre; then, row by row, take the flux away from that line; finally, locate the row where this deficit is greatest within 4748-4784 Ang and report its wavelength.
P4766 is 4762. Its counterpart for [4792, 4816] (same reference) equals 4814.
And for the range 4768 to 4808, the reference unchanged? 4770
